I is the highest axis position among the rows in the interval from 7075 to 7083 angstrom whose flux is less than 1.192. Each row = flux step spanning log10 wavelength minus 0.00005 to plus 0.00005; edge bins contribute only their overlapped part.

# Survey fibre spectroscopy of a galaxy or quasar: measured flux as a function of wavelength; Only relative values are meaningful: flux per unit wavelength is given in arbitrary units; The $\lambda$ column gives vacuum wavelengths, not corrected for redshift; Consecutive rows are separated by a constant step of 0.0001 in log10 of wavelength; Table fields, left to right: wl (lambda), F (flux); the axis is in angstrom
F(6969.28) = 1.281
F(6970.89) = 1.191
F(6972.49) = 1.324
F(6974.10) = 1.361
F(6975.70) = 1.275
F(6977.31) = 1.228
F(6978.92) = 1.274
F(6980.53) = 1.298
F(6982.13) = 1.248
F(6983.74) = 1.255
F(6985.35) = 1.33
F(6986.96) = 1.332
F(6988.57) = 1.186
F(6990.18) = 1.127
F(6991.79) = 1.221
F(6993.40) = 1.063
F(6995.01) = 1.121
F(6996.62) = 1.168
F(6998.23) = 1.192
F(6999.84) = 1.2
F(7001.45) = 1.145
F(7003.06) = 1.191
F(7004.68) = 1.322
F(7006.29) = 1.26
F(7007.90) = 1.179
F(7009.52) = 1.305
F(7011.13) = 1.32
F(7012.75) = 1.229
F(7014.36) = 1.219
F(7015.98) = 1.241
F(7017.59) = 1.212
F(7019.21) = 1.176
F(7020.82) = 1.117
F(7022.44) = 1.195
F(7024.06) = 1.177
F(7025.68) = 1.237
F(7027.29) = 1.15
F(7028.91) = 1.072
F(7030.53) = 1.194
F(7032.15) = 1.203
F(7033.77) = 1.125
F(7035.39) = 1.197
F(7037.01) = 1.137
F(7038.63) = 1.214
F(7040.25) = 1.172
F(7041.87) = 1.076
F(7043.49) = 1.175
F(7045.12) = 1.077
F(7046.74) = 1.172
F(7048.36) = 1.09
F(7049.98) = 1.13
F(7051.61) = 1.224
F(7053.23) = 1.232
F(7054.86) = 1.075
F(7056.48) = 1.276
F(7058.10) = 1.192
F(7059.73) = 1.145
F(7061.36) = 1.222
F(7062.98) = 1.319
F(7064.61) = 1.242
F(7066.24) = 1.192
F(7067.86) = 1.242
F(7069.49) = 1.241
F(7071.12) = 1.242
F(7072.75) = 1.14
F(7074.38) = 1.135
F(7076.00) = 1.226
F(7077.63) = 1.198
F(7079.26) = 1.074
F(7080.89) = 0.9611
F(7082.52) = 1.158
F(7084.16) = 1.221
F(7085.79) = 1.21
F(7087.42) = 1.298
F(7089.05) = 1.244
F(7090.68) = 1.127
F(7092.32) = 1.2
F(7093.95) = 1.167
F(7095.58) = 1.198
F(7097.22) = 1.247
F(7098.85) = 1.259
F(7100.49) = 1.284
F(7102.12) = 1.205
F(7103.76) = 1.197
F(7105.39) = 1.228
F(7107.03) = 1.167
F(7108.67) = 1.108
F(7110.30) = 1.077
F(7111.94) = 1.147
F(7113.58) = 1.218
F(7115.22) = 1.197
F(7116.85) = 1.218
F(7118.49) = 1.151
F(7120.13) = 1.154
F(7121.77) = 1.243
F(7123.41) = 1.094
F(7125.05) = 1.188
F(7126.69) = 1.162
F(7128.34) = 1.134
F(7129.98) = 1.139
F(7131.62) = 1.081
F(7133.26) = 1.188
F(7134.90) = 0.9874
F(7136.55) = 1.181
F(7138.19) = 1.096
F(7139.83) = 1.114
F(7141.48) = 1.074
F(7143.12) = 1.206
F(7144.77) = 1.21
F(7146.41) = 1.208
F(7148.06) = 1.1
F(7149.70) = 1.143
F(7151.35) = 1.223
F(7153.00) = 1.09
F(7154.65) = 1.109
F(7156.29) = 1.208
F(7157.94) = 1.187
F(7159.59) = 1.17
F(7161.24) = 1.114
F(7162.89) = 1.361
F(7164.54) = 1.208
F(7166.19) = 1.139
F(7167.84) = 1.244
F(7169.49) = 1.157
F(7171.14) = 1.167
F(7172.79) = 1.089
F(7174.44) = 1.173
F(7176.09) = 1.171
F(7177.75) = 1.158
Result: 7082.52 angstrom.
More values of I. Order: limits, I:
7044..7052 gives 7049.98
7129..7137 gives 7136.55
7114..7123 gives 7120.13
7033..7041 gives 7040.25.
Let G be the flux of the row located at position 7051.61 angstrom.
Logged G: 1.224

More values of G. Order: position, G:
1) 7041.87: 1.076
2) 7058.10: 1.192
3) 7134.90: 0.9874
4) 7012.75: 1.229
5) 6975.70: 1.275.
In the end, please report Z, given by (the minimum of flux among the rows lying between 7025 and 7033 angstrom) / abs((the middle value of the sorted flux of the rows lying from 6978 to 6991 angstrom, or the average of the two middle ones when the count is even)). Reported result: 0.85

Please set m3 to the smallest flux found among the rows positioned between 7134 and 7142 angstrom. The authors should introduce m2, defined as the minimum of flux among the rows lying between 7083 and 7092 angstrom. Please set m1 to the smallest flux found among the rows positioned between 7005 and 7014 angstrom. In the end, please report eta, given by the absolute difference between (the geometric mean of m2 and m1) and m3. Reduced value 0.17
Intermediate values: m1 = 1.179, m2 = 1.127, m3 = 0.9874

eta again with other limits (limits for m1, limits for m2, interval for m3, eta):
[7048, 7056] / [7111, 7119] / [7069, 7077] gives 0.02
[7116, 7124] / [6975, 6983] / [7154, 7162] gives 0.05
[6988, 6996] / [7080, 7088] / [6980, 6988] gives 0.24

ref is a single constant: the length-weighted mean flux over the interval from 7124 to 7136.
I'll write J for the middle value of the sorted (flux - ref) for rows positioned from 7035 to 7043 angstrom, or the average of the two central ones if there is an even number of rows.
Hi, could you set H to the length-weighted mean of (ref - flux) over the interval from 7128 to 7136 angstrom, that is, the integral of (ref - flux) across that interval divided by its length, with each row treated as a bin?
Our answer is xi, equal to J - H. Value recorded 0.03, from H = 0.02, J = 0.046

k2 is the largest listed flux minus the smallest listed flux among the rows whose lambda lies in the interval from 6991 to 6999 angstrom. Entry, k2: 0.158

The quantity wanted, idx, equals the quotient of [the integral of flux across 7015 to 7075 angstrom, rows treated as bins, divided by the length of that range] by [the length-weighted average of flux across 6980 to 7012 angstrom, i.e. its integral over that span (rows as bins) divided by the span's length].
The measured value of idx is 0.97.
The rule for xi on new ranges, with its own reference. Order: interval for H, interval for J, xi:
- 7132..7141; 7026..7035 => 0.01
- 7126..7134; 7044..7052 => 0.02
